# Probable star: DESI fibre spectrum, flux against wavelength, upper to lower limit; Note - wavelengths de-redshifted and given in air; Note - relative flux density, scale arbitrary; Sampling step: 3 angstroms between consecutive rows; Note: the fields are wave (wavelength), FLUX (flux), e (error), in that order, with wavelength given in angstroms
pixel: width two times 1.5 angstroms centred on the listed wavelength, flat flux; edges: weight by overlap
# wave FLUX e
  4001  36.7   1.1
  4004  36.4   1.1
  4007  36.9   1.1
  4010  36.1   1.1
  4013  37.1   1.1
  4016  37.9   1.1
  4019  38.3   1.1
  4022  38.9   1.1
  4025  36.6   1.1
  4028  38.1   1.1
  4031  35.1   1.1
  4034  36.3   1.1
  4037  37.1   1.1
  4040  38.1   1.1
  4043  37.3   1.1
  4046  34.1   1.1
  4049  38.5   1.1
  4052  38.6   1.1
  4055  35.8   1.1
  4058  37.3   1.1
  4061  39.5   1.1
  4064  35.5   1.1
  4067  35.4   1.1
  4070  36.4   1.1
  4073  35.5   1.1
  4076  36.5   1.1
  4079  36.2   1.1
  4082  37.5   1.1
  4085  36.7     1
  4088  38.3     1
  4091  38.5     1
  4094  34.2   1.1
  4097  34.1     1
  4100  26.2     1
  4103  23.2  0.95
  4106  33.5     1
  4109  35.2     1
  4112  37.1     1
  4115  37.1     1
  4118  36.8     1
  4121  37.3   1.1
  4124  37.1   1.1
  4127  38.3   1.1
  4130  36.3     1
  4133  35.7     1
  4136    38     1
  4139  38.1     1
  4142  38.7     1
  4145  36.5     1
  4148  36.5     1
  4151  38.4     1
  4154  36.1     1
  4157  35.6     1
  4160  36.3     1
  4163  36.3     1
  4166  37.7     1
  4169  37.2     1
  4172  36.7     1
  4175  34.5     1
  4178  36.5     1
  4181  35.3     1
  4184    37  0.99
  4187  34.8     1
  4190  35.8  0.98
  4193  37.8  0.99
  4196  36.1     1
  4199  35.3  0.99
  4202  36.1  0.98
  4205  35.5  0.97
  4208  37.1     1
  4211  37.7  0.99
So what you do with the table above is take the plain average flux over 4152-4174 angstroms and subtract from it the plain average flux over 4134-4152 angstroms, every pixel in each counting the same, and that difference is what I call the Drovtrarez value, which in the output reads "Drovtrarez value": -1.1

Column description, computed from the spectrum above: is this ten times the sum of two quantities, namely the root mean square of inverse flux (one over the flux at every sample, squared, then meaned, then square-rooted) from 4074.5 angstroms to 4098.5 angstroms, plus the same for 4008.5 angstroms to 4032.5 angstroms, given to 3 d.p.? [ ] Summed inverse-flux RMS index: 0.544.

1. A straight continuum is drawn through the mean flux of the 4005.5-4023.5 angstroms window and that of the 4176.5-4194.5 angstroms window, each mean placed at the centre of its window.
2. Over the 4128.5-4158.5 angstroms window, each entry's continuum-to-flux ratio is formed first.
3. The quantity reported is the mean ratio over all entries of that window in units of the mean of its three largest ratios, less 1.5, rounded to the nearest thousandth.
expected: -0.530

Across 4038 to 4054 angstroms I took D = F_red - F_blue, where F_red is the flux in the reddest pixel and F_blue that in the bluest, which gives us 0.5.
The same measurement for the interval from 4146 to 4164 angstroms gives -0.2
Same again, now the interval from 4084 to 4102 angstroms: -10.5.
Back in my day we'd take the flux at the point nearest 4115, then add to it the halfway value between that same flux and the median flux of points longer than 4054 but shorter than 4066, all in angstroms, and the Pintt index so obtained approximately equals 74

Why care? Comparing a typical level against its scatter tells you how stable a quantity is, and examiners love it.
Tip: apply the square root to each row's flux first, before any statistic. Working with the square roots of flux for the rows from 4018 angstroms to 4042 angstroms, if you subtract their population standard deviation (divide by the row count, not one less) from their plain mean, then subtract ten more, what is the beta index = -3.99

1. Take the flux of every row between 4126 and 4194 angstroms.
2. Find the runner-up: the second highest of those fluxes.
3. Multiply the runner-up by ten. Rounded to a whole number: 384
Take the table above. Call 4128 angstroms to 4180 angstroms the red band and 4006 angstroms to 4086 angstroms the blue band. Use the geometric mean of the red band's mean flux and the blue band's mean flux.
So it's 36.9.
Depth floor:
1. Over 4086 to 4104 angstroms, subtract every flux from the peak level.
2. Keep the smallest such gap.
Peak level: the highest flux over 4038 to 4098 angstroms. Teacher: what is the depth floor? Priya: 1.0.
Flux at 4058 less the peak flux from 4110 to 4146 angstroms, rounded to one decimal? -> -1.4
